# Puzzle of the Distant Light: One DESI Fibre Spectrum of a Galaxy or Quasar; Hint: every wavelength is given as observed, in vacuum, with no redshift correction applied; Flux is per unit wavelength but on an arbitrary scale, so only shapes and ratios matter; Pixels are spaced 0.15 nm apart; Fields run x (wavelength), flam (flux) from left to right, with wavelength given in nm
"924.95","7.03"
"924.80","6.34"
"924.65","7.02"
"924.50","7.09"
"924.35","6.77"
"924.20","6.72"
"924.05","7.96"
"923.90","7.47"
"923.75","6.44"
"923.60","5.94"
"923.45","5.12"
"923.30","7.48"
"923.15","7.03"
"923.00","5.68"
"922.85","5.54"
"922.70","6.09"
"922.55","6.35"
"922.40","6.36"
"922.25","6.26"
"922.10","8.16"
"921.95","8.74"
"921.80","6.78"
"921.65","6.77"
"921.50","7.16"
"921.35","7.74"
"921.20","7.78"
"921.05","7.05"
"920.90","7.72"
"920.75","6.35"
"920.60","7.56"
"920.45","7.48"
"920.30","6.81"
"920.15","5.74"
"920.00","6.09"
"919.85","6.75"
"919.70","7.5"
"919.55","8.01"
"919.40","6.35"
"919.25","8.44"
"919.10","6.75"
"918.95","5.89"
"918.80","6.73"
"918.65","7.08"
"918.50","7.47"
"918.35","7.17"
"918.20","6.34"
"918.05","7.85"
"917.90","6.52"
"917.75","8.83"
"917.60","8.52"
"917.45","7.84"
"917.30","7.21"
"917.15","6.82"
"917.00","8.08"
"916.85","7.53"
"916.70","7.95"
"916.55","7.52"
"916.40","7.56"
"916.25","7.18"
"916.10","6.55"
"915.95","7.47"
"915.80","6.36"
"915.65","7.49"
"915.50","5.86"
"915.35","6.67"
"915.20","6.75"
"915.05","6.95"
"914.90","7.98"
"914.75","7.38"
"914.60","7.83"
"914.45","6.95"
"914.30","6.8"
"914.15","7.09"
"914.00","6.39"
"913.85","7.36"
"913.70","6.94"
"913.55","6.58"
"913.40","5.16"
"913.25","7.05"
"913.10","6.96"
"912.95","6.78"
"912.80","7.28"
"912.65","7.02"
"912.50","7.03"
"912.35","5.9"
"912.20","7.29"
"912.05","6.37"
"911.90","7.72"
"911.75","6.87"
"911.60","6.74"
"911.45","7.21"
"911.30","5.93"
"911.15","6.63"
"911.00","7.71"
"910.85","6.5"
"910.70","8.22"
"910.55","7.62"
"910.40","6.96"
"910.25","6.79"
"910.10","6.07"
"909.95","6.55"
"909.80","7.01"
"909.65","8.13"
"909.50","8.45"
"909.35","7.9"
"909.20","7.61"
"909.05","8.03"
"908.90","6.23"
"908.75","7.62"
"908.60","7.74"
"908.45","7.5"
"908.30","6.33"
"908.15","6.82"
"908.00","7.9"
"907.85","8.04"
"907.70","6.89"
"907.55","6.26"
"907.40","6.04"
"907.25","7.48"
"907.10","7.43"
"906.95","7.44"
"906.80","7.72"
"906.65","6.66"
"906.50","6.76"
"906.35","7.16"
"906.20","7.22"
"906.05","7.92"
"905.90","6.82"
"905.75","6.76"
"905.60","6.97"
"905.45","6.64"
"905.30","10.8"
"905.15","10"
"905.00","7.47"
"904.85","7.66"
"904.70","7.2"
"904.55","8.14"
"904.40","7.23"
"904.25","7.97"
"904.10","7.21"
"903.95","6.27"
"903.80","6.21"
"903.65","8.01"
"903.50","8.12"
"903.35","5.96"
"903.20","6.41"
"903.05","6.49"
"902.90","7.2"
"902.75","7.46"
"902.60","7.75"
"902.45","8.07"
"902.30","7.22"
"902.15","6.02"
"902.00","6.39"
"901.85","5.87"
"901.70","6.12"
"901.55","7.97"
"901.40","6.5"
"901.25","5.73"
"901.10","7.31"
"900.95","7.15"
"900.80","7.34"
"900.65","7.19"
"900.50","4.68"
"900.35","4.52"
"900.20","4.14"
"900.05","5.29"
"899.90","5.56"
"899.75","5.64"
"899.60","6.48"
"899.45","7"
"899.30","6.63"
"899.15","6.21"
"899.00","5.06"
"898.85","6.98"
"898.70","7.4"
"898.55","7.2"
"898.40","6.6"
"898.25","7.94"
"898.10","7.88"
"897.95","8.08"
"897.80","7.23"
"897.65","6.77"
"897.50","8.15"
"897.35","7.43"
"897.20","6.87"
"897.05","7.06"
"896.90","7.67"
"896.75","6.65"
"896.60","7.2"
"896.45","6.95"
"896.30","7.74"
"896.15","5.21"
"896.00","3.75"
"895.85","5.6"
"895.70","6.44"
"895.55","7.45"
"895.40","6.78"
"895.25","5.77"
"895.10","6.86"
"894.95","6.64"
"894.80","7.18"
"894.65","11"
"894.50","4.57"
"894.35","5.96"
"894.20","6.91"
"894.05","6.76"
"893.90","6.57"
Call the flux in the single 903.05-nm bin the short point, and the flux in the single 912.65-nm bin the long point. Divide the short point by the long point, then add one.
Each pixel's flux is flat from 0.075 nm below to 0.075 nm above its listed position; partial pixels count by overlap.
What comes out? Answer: 1.92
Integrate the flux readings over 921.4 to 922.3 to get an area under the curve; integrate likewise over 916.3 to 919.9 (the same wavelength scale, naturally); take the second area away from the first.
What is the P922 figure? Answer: -20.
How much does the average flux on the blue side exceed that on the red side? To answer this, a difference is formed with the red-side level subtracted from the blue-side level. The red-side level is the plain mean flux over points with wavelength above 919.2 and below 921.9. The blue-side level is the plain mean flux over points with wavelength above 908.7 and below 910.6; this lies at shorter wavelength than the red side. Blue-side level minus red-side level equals 0.2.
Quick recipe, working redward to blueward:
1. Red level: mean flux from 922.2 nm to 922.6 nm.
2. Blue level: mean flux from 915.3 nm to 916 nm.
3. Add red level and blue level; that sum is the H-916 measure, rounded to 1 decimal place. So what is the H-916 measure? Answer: 13.1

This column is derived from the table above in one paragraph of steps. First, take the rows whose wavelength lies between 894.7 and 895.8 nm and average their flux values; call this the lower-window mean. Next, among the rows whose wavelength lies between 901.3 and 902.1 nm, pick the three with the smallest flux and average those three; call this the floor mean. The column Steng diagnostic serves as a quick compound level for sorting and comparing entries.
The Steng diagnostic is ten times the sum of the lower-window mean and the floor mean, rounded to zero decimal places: 129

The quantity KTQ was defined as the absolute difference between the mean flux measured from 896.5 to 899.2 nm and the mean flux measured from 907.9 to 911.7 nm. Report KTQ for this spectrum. 0.1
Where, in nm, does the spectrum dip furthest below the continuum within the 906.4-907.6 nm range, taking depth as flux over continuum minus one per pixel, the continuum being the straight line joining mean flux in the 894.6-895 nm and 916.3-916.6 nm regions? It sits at 907.40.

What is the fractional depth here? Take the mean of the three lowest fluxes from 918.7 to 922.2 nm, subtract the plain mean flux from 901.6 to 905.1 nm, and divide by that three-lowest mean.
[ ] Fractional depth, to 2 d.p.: -0.20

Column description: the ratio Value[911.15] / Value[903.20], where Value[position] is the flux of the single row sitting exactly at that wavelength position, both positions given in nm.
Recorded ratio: 1.03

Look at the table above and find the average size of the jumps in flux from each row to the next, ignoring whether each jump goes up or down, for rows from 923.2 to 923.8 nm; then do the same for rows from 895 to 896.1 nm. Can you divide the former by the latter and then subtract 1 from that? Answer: 0.14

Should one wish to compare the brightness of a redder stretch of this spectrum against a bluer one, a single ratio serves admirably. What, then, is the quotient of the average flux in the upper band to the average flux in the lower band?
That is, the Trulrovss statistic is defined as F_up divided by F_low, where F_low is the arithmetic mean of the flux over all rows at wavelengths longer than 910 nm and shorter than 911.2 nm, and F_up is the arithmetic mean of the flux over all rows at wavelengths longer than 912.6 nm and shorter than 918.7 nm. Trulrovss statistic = 1.01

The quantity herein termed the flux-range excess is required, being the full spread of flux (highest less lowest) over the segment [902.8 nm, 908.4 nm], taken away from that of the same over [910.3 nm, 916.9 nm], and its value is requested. -1.8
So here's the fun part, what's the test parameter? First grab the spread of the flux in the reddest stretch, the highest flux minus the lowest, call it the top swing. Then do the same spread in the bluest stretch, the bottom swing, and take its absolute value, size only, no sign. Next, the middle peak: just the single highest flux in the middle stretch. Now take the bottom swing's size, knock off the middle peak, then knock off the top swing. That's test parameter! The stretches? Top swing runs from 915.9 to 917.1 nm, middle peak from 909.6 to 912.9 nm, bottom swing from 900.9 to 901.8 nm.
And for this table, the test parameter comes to -7.5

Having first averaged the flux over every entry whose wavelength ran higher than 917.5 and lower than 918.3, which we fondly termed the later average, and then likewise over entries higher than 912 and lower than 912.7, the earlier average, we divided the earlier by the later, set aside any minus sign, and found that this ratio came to 0.88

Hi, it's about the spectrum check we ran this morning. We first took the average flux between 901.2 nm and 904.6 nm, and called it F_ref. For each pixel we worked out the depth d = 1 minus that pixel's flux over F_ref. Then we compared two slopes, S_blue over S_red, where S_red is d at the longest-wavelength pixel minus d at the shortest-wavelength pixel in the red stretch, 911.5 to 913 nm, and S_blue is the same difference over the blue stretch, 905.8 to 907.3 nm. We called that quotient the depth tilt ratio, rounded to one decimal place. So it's 16.5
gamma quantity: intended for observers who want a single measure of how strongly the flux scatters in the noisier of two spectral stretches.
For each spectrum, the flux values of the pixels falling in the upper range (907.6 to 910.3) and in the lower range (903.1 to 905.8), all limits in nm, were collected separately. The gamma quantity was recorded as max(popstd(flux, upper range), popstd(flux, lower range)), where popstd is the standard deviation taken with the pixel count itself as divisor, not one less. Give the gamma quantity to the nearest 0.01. 1.22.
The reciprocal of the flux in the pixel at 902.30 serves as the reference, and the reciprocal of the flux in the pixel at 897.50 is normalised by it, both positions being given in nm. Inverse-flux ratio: 0.89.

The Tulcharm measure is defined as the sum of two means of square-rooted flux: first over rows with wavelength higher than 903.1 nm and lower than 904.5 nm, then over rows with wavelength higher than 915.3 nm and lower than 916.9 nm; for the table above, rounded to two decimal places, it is 5.31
